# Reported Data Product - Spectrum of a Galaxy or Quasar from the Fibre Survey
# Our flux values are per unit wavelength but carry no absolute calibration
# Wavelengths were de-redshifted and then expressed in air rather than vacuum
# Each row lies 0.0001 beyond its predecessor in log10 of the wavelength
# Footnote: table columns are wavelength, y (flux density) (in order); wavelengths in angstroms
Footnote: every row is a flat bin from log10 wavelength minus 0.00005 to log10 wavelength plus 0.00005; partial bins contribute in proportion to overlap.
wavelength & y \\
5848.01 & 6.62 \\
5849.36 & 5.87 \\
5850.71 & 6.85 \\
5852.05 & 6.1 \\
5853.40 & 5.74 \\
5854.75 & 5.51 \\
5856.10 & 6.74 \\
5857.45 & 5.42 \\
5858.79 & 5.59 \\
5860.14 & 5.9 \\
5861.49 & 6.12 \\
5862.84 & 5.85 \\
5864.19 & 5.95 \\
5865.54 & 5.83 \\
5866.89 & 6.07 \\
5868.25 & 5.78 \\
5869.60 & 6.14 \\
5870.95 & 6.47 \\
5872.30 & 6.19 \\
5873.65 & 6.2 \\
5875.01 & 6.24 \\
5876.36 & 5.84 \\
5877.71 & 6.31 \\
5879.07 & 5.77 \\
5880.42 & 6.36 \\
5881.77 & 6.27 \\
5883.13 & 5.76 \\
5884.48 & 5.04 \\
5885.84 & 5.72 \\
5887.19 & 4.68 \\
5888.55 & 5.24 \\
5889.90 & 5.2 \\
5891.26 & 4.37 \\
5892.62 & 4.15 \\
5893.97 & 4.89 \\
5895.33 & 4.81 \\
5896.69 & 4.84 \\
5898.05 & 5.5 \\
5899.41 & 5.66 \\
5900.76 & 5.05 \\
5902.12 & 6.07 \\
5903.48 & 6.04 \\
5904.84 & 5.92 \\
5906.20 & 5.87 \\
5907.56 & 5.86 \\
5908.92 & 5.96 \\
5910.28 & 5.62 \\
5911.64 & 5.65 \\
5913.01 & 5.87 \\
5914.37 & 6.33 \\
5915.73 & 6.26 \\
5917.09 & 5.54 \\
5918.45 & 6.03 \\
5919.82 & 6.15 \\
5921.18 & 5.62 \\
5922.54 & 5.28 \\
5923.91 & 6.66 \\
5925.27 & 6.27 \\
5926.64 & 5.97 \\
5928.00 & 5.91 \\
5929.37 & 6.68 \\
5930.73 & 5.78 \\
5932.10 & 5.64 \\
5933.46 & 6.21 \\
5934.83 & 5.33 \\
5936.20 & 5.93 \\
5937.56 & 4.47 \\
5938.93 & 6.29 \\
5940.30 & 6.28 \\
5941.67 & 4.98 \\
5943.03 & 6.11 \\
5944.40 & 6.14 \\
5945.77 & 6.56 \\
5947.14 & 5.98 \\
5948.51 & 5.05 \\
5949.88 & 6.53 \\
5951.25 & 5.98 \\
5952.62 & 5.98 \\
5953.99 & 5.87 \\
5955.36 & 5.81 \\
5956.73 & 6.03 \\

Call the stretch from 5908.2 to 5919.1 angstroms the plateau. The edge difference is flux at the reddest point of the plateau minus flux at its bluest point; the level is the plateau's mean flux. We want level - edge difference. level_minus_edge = 5.8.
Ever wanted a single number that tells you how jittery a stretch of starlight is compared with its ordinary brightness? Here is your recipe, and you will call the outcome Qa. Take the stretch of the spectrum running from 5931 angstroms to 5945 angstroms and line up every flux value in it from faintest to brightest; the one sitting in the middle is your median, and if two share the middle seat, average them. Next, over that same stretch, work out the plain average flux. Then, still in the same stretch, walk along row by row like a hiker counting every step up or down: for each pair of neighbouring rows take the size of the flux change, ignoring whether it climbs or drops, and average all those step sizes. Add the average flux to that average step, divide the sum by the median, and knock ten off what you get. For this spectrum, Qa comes -8.90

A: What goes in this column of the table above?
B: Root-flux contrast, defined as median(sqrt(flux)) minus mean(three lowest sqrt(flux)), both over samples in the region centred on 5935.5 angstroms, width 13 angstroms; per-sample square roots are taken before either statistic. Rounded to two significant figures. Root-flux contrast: 0.20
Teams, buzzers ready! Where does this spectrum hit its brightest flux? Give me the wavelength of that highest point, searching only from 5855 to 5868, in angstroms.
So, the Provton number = 5856.10 angstroms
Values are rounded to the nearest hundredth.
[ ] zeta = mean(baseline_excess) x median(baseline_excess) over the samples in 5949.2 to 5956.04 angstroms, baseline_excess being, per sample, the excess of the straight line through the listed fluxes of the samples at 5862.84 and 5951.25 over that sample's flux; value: 0.00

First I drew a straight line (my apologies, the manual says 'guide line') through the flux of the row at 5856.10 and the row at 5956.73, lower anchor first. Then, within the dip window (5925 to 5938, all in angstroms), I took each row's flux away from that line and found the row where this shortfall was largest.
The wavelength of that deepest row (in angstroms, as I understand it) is 5937.56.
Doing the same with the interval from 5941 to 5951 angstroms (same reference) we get 5941.67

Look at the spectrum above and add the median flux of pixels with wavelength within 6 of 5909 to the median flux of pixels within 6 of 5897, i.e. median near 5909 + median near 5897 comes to 10.8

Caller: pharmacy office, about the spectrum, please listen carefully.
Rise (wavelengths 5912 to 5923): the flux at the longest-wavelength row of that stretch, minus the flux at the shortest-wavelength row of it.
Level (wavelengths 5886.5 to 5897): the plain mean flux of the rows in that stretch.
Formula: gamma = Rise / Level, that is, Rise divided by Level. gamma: -0.12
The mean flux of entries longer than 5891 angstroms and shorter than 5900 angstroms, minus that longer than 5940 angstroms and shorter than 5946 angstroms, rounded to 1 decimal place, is -1.1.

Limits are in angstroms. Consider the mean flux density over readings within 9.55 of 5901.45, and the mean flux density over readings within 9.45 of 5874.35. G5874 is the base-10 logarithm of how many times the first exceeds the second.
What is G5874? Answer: -0.05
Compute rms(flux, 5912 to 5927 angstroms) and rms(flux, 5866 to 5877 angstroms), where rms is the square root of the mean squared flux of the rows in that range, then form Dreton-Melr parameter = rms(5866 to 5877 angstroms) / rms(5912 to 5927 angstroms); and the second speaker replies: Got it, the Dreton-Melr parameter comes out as 1.02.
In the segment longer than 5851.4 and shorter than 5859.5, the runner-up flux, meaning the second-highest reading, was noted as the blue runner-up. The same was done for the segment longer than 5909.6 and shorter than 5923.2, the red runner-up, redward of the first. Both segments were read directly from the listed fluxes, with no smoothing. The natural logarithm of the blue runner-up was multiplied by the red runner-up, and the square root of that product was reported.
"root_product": 3.36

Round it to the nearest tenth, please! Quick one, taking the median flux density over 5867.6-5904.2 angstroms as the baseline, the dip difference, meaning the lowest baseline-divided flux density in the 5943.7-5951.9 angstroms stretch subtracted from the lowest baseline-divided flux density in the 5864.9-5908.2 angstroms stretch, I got -0.2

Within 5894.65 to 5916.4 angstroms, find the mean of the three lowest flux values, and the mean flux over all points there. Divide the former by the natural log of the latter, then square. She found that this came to 7.9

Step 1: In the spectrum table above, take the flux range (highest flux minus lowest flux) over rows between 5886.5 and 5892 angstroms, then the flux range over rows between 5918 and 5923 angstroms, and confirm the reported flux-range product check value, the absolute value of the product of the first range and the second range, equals 0.76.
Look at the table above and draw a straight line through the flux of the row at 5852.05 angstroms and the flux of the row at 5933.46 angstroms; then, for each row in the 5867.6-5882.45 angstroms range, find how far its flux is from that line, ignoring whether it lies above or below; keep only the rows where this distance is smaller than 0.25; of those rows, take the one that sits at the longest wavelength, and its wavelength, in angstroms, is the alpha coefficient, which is 5881.77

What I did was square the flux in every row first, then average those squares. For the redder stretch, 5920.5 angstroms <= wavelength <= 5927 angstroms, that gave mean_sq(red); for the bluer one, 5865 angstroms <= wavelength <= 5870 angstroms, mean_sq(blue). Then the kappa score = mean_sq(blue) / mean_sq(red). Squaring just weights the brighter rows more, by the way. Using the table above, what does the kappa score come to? 0.99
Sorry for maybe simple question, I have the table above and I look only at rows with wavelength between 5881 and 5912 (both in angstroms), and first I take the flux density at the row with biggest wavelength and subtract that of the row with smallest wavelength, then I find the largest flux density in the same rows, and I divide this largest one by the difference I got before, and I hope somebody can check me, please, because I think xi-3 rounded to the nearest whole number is -10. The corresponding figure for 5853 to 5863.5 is 61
